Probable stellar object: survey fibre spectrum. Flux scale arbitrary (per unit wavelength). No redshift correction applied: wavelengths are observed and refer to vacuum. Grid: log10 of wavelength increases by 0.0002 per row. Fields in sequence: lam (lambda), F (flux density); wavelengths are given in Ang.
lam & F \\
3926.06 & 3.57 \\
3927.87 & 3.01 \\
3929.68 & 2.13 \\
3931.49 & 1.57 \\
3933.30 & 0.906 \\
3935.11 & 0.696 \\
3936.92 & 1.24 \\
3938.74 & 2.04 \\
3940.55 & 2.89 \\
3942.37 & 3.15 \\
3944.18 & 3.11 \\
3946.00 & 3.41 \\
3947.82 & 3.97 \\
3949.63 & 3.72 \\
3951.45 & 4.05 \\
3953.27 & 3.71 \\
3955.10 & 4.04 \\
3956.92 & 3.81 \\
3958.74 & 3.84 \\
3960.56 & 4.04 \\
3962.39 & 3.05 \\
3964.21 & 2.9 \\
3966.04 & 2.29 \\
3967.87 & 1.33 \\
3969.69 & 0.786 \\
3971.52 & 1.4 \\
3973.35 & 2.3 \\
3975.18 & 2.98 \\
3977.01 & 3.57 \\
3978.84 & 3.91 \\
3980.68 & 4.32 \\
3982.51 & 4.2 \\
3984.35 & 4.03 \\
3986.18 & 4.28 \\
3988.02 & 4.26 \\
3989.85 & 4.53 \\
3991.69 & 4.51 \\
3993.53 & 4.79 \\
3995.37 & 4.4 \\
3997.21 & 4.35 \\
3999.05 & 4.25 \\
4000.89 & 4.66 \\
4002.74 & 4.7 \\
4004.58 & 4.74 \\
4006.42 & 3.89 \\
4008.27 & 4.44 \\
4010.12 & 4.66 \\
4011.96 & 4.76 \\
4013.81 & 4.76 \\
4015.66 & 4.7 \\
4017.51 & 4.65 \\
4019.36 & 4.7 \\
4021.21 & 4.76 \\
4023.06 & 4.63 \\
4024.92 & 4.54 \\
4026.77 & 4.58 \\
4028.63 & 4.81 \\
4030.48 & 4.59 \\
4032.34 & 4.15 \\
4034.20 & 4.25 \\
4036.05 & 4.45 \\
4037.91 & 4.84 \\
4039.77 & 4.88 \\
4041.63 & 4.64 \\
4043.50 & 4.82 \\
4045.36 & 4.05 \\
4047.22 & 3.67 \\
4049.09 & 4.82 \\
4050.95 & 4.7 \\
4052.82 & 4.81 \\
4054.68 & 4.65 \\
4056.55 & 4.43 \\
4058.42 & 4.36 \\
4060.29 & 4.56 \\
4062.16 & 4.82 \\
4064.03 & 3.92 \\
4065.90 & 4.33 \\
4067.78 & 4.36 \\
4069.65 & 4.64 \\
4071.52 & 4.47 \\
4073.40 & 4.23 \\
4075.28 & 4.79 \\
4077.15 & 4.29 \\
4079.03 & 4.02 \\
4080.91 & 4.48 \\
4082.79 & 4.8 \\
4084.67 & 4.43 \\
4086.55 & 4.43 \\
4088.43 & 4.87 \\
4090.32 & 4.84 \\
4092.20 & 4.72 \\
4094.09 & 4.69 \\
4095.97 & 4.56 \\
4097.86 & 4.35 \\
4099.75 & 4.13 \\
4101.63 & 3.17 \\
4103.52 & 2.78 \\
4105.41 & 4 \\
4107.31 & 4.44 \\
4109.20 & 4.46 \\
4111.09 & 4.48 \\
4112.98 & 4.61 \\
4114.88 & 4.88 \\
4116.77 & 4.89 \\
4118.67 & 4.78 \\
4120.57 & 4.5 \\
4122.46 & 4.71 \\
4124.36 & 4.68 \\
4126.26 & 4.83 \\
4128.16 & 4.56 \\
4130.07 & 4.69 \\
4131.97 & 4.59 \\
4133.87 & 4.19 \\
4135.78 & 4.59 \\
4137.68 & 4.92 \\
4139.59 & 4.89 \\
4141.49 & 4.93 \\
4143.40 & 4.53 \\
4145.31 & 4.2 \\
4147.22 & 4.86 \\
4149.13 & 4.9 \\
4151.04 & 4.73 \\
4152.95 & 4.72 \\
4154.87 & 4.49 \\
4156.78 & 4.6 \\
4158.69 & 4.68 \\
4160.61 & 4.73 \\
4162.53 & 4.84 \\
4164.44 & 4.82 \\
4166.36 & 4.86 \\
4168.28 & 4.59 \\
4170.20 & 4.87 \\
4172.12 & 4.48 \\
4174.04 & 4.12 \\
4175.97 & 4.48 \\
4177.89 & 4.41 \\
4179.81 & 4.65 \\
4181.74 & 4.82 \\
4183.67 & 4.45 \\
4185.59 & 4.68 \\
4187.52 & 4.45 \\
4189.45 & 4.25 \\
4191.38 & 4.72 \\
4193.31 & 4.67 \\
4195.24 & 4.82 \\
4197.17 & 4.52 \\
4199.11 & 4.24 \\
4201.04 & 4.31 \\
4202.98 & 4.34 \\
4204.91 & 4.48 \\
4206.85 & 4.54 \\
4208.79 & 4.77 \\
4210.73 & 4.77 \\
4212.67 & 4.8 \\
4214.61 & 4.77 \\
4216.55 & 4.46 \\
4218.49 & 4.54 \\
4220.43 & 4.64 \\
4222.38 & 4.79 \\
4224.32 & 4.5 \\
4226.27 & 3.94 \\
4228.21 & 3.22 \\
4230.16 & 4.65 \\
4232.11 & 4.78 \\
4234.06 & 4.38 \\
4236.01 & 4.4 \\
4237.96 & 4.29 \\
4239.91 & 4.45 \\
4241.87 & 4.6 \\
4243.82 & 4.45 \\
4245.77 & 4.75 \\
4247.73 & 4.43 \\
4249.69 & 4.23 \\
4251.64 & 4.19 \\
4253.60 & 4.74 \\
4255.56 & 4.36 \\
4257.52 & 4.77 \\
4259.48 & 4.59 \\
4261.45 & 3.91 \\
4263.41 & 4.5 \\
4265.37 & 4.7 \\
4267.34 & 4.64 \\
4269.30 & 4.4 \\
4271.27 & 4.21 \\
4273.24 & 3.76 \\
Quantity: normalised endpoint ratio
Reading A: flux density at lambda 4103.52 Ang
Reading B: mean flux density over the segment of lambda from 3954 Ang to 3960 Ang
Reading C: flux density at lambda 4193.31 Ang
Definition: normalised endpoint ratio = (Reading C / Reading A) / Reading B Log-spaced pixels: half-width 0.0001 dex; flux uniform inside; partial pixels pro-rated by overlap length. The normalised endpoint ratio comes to 0.431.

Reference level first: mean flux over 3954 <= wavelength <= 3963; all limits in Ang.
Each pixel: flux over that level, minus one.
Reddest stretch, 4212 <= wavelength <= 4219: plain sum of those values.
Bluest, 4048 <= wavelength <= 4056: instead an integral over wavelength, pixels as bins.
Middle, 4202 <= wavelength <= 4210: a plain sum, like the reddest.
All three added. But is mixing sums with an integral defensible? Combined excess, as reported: 3.7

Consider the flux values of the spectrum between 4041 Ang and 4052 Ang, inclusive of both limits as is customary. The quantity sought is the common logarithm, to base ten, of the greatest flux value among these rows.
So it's 0.683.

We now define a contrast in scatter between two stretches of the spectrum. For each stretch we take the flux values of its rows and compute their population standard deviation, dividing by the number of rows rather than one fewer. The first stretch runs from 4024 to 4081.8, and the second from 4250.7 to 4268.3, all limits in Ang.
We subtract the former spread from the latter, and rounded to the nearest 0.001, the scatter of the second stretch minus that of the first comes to -0.029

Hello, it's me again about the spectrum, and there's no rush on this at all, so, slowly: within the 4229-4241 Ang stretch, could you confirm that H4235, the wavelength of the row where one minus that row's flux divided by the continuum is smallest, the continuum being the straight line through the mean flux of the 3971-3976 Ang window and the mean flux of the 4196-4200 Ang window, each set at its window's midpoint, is 4232.11 Ang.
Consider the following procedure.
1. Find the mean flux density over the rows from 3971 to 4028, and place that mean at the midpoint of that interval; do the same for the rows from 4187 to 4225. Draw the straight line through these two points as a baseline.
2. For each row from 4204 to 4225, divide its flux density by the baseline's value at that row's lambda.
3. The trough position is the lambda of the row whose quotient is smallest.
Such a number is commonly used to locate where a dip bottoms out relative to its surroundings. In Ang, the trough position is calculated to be 4216.55 Ang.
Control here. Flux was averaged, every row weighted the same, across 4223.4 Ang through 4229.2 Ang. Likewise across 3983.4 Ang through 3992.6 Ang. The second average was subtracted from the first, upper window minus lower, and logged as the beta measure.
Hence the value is -0.44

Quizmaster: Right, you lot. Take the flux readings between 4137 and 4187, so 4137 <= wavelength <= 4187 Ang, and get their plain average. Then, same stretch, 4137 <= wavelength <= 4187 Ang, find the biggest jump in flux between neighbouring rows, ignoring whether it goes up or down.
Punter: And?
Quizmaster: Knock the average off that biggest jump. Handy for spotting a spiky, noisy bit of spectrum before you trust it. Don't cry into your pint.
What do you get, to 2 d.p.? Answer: -4.00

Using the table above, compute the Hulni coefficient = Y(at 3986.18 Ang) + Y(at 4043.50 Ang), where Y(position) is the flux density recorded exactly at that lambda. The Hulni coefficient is 9.1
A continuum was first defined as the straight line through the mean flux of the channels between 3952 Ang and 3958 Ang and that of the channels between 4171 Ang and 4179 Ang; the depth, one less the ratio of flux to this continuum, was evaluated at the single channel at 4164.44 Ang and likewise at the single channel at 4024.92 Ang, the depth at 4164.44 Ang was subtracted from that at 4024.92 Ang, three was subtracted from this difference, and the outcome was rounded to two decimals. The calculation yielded -3.02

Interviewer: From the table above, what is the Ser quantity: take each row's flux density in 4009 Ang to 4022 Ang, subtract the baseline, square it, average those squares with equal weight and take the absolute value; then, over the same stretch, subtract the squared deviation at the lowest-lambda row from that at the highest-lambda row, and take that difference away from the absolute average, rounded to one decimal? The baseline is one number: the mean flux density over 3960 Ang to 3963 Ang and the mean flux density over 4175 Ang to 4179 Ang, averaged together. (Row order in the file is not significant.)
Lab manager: 0.4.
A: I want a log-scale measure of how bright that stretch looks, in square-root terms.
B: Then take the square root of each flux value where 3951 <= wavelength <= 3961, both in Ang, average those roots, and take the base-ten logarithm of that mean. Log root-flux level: 0.296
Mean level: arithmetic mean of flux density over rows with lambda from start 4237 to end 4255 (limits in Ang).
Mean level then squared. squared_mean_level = 19.9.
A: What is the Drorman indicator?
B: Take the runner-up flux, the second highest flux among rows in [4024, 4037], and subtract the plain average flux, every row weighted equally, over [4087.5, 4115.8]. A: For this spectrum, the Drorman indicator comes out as 0.26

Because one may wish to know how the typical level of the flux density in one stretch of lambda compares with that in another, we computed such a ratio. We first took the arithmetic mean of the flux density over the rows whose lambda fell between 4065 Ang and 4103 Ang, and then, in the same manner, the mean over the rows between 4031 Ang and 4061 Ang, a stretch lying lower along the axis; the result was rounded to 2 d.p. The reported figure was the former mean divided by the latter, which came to 0.98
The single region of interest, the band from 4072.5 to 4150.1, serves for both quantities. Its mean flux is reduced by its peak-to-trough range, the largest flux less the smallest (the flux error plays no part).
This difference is 2.4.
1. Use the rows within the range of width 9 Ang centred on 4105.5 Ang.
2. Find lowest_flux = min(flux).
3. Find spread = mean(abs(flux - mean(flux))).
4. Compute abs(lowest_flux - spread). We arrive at 2.1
